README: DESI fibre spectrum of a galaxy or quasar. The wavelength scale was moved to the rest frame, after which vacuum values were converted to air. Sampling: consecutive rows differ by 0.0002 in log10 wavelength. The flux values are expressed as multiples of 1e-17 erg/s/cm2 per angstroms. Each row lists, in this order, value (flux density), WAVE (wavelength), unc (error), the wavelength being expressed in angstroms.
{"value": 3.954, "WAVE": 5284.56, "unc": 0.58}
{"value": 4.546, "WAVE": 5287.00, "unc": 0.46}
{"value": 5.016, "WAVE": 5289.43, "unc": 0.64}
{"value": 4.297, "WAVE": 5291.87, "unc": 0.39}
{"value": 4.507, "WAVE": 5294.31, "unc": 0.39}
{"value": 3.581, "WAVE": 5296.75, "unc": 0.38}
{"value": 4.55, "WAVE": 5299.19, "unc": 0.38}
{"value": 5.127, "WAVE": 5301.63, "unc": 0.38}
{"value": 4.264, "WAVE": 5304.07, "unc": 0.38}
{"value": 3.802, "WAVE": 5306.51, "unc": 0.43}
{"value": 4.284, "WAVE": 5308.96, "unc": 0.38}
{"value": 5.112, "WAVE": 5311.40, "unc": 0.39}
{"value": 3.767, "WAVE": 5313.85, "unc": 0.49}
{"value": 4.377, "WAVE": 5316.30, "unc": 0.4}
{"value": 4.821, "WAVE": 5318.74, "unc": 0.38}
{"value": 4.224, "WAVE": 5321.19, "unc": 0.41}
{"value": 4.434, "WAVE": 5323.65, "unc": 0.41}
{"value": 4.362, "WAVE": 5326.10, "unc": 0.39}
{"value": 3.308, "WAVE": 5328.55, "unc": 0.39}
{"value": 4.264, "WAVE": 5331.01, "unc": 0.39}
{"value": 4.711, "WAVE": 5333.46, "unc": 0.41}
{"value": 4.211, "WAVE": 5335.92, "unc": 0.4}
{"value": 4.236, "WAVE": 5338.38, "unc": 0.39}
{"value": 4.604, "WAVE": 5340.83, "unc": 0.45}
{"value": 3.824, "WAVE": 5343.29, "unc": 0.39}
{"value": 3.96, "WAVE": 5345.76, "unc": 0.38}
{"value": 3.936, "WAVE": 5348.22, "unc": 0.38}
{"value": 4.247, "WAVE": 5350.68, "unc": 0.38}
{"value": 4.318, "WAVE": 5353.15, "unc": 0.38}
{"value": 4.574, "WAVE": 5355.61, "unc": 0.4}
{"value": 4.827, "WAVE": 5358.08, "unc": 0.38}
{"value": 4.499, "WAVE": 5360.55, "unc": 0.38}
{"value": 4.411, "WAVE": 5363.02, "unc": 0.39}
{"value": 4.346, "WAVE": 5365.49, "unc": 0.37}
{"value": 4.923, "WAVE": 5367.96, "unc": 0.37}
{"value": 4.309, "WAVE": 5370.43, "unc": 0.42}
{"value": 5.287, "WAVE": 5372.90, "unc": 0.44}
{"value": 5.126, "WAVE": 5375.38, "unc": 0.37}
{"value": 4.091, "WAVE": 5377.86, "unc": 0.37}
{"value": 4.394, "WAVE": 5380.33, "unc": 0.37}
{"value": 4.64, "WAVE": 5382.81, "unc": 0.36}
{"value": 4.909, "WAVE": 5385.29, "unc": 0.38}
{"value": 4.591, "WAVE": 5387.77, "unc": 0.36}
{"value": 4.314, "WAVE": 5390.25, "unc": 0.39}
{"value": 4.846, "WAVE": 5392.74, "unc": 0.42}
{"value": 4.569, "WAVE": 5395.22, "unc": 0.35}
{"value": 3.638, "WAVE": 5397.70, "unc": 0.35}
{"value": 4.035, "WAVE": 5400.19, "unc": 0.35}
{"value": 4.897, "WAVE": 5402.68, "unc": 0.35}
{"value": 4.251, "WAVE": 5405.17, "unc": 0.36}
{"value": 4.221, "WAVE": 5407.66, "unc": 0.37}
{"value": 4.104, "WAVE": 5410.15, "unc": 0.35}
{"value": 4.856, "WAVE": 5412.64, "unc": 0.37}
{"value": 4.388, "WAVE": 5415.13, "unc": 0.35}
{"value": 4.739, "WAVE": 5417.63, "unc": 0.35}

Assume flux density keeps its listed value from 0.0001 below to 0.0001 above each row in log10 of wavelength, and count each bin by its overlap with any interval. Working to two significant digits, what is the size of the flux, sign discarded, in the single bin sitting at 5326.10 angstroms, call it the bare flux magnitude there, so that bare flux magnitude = 4.4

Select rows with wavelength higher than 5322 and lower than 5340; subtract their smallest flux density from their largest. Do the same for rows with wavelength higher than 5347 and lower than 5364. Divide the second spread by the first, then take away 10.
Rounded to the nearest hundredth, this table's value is -9.36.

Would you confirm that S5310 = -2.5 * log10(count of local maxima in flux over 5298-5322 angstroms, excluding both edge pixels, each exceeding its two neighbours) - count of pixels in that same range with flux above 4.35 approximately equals -6.2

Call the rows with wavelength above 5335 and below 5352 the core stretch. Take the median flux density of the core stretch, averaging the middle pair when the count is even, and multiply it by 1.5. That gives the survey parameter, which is 6.3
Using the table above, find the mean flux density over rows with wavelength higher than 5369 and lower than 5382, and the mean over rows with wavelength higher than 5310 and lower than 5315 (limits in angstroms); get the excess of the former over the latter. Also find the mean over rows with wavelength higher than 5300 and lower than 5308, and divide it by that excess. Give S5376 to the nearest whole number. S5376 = 22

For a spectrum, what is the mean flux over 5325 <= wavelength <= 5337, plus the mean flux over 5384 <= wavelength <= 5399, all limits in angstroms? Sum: 8.65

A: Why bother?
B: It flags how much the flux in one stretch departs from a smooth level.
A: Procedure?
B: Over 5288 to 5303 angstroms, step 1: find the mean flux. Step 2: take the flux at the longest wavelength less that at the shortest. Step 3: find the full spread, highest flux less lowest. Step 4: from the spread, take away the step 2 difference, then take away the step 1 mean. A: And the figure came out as -3.1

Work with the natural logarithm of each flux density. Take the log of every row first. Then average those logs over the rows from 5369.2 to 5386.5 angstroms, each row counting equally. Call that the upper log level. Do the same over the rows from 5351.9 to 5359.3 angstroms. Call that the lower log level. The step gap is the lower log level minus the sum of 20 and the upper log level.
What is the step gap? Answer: -20.0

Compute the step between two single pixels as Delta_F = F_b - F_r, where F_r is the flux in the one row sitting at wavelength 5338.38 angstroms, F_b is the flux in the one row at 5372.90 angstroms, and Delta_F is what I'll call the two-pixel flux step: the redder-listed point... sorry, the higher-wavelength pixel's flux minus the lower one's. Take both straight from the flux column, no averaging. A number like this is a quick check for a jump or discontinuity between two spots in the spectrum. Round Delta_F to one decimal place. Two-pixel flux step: 1.1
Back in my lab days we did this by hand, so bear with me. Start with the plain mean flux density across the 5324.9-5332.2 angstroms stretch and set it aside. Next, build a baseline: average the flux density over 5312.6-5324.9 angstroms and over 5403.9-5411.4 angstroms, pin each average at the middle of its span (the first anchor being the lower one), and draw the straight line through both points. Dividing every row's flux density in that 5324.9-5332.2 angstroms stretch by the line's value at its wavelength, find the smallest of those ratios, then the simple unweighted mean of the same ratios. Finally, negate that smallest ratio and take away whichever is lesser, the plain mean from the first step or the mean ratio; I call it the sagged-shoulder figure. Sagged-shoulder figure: -1.69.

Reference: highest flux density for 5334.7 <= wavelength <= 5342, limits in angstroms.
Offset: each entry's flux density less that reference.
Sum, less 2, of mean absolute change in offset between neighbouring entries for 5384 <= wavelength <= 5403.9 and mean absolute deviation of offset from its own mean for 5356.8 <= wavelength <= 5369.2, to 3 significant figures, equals -1.27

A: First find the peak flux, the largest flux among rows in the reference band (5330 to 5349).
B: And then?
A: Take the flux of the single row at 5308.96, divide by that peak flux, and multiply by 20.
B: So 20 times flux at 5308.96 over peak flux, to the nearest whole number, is 18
